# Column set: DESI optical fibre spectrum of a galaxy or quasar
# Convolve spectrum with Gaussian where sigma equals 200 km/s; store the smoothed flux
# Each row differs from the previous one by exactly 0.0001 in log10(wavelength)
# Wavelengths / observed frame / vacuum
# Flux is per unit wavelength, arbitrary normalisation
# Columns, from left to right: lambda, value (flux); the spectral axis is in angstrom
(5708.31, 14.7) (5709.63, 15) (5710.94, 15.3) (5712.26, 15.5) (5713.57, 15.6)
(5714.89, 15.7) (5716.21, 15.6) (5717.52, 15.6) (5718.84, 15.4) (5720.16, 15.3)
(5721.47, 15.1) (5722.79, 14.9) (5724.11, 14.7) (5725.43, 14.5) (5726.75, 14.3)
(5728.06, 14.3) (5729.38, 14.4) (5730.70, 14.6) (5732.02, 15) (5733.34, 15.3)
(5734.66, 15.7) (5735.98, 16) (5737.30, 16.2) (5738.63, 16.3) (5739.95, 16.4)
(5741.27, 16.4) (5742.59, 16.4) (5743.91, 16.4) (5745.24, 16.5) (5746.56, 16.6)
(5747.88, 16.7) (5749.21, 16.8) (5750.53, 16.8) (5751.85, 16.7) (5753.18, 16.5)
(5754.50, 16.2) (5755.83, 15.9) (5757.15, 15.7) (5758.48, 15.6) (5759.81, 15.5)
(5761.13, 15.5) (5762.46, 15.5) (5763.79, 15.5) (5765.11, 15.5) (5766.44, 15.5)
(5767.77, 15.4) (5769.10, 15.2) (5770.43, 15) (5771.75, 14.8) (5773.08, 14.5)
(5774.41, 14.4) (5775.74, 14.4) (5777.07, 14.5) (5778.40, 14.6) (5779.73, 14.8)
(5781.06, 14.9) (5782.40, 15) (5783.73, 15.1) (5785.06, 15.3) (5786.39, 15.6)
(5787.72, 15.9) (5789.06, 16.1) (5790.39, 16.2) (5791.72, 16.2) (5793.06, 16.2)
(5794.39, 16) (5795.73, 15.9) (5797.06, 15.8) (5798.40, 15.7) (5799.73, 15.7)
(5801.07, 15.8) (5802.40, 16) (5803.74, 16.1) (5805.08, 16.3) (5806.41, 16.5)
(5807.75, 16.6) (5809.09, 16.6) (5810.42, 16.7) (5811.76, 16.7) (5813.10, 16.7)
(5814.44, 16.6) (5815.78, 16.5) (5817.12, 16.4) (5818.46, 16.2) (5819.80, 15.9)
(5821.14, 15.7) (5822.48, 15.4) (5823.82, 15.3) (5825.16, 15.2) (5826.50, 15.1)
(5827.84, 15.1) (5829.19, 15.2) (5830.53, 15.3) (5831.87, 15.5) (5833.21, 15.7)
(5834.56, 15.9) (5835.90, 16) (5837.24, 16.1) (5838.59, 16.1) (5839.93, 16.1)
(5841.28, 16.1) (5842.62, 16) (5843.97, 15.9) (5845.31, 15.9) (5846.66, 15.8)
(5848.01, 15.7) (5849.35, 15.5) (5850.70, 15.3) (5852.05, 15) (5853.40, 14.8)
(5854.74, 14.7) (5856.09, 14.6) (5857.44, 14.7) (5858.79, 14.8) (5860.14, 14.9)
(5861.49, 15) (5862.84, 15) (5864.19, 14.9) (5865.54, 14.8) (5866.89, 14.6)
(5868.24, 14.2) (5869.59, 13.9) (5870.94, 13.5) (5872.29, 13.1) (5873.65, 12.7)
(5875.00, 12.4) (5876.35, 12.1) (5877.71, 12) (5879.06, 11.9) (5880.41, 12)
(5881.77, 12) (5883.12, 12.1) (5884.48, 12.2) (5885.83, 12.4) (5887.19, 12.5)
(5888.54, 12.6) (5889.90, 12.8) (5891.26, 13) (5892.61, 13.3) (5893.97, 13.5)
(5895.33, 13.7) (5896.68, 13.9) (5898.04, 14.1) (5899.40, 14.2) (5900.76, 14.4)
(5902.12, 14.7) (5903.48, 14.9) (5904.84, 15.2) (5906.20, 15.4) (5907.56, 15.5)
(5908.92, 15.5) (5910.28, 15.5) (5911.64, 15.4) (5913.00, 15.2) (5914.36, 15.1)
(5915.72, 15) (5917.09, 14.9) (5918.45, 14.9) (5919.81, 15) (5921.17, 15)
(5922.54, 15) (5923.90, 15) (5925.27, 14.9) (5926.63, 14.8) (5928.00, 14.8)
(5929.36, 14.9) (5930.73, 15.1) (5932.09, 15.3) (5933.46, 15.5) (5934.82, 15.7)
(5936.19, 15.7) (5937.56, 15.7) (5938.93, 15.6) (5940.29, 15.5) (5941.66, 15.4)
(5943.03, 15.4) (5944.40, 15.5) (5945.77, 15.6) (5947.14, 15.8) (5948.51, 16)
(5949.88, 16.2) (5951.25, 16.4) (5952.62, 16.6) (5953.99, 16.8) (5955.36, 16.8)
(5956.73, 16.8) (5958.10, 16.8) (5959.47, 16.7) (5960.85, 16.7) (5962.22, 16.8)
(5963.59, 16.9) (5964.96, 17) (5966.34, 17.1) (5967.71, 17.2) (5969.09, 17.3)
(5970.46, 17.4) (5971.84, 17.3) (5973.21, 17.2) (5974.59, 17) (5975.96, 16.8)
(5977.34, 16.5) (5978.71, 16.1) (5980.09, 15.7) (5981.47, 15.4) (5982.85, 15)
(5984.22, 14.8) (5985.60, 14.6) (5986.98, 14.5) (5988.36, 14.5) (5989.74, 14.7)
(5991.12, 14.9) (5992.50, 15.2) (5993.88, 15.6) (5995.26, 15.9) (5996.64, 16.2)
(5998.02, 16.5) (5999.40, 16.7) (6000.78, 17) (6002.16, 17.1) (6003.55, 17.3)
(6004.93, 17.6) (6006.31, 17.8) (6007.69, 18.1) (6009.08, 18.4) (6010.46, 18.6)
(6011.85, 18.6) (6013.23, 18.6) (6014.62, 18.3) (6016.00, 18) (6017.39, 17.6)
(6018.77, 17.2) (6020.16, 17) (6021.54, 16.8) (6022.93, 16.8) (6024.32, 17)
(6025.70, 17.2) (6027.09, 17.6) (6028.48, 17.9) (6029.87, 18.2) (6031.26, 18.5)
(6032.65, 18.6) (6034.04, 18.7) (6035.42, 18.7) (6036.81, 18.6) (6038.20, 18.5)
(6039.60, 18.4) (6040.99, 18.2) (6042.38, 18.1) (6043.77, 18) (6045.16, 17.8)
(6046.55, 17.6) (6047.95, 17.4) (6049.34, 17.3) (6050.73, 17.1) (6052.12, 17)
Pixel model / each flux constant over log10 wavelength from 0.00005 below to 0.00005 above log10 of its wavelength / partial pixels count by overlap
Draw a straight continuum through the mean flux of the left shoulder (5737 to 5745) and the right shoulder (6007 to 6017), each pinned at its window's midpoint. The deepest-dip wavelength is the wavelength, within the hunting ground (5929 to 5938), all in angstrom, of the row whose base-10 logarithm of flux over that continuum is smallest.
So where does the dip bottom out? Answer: 5929.36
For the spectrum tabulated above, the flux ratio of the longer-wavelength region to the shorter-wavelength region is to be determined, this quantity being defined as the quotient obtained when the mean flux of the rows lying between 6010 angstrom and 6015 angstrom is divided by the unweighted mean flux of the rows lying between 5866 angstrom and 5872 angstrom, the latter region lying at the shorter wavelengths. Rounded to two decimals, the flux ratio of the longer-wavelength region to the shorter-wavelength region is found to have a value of 1.32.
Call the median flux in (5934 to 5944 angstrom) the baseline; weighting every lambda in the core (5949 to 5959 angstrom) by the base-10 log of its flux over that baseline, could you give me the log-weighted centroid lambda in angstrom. 5954.5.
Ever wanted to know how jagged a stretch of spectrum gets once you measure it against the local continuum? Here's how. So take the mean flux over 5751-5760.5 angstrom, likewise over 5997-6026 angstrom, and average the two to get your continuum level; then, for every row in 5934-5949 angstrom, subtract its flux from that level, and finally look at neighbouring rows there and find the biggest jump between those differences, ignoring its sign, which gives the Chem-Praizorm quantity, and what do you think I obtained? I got 0.20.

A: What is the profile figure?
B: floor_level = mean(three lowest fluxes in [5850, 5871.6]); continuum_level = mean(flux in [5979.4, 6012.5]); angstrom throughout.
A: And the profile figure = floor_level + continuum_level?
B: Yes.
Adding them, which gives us 30.1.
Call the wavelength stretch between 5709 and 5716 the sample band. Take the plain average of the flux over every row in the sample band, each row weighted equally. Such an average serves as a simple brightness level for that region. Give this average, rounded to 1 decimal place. 15.4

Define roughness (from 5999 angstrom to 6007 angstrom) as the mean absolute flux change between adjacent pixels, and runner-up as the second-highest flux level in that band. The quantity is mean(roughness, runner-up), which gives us 8.9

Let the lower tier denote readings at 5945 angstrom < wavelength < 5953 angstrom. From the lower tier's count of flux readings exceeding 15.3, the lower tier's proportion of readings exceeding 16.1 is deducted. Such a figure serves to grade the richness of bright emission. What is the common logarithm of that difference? 0.74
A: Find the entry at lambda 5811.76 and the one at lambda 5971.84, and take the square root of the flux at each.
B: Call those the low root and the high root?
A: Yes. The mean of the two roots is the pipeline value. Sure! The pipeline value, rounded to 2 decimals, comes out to 4.12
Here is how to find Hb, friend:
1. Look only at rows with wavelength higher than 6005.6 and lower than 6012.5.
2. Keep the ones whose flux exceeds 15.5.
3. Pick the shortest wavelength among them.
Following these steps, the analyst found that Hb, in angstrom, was 6006.31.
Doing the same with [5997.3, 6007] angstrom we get 5998.02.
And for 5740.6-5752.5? 5741.27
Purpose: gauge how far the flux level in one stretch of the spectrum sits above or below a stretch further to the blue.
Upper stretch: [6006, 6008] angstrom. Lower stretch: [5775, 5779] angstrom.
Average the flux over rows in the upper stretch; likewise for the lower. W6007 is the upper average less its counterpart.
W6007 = 3.5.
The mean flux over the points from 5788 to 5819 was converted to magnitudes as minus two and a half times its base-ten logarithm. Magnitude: -3.03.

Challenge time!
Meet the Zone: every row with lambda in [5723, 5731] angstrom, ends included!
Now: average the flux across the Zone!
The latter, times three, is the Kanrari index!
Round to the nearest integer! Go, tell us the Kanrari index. 43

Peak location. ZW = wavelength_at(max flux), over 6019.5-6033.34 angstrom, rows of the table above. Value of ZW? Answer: 6032.65 angstrom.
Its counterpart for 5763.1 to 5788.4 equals 5787.72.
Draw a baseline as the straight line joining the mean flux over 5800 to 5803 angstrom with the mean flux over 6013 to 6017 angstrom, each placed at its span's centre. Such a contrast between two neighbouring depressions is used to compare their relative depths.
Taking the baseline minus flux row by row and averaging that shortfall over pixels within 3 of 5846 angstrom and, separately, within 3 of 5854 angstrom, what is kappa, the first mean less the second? -1.1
